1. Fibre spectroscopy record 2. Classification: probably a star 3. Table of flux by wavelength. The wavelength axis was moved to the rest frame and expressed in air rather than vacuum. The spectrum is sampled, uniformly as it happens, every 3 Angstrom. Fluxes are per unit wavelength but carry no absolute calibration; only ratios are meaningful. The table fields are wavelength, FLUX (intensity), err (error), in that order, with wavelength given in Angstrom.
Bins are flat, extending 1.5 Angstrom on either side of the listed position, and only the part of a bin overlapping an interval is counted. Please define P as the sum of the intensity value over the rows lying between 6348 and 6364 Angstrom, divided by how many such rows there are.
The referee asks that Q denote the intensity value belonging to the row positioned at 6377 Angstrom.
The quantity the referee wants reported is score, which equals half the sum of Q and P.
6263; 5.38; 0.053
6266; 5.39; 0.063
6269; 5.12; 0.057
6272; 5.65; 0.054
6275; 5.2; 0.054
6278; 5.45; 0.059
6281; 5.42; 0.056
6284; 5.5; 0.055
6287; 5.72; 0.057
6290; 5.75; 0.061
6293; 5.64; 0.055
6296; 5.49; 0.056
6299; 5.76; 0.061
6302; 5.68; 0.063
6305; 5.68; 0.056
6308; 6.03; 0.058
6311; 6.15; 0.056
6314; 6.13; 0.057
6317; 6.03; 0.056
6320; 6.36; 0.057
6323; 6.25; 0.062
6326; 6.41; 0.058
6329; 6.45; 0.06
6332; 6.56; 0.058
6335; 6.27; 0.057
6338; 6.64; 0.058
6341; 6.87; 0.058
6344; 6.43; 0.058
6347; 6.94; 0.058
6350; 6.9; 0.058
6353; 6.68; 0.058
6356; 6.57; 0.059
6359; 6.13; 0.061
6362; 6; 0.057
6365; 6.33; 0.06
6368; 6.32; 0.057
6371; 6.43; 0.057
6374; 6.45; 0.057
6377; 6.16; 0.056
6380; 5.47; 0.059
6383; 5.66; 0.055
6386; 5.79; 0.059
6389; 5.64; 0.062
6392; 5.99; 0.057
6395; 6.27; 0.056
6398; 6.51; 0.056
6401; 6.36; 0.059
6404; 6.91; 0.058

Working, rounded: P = 6.46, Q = 6.16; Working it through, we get 6.31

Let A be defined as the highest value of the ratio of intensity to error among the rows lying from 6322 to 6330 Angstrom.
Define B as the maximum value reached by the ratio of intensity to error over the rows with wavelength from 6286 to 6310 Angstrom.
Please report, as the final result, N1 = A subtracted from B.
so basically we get -7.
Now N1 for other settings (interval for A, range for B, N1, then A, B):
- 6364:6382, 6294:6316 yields -3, 113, 110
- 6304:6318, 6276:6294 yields -7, 110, 103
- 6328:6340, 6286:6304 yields -12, 114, 103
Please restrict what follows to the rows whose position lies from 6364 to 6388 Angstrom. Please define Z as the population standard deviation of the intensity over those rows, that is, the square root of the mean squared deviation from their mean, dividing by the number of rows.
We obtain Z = 0.36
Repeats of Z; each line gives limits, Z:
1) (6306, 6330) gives 0.16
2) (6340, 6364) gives 0.33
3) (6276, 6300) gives 0.13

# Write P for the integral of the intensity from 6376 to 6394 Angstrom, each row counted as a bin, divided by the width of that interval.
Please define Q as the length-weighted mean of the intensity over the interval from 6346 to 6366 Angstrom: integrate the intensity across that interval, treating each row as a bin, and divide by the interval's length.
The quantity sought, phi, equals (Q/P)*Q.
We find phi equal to 7.30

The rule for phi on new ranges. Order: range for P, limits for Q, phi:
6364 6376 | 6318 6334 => 6.40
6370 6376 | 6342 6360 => 6.85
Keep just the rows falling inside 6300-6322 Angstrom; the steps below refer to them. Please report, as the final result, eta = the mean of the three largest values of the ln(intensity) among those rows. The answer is 1.83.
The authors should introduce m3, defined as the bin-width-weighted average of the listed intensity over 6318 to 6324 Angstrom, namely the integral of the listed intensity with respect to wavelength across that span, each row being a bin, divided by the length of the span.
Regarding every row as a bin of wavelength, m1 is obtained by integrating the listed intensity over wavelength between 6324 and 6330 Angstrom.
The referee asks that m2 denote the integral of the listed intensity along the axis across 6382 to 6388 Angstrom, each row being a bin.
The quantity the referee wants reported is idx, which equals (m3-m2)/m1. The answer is -0.73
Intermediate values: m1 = 38.5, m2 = 34.3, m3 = 6.29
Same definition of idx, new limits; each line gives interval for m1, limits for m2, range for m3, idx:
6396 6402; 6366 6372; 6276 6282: -0.85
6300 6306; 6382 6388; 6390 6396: -0.83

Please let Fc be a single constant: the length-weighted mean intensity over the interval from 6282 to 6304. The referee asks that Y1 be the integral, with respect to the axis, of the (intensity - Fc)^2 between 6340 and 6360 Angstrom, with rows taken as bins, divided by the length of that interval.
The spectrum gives 1.1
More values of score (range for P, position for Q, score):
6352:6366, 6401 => 6.35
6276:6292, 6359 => 5.85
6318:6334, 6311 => 6.28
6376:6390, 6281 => 5.58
